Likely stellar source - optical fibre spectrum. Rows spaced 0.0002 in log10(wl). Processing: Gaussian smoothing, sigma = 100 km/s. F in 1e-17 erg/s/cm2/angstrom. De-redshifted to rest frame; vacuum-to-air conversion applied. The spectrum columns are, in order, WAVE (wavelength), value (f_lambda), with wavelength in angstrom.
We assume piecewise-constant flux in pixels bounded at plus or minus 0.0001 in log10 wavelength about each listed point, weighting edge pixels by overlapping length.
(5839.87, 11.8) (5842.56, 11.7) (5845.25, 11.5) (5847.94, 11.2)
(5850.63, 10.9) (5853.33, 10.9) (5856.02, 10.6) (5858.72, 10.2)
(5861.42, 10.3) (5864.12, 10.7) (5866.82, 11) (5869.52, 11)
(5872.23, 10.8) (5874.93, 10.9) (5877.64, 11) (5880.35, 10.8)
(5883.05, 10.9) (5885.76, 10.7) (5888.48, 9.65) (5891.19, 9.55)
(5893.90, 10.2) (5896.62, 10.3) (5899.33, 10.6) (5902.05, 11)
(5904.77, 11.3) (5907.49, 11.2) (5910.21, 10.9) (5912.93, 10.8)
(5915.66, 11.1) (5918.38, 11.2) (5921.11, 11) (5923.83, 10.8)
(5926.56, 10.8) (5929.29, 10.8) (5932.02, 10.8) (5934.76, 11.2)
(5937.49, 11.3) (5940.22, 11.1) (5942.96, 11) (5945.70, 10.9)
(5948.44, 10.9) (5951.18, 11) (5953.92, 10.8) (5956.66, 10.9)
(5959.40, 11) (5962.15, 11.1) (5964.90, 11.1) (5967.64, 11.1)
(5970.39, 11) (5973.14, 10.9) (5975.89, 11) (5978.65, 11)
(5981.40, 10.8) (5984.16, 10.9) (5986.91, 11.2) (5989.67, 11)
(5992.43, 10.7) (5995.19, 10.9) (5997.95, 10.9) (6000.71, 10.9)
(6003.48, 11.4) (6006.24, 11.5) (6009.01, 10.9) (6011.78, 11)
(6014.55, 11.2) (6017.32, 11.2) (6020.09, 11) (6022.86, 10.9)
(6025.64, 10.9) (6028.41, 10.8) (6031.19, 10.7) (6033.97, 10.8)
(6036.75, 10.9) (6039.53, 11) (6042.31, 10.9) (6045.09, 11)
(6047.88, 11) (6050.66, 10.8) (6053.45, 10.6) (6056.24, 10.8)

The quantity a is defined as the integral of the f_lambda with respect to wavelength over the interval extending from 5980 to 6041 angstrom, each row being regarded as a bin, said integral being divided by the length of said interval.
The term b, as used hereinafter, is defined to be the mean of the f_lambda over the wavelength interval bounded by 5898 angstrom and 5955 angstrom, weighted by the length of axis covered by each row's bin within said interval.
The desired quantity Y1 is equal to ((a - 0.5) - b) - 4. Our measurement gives -4.5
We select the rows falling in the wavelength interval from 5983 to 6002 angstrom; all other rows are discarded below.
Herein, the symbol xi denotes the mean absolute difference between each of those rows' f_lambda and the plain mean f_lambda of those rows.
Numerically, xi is 0.10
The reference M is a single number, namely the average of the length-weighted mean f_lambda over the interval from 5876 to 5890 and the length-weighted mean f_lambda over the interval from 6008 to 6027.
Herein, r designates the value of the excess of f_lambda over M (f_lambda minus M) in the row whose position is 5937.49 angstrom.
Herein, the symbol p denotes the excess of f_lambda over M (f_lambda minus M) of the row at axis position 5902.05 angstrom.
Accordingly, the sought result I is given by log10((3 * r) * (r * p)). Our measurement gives -0.9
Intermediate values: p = 0.19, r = 0.49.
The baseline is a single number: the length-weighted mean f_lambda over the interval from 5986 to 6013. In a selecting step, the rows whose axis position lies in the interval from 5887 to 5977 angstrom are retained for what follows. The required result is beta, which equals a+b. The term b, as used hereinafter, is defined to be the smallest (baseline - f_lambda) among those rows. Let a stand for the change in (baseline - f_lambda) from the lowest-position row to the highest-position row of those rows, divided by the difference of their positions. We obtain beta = -0.28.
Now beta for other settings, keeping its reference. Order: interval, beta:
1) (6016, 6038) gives -0.15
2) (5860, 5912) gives -0.28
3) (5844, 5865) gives -0.42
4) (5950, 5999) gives -0.16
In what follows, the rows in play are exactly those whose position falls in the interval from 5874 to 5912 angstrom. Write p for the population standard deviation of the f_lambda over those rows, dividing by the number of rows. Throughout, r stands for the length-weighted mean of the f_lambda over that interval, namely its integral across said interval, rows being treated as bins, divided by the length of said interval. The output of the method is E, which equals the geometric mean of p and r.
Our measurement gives 2.3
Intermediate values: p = 0.52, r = 10.6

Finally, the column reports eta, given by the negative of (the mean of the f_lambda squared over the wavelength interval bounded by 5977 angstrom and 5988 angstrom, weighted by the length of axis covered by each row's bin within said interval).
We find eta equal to -120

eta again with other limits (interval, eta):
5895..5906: -116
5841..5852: -129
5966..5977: -121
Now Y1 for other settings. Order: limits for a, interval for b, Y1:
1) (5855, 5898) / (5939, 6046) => -4.9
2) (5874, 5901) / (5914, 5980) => -5.0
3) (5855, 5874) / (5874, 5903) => -4.3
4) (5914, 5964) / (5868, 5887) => -4.4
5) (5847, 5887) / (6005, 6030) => -4.7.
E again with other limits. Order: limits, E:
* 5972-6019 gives 1.5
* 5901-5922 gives 1.3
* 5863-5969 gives 2.0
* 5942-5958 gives 0.9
